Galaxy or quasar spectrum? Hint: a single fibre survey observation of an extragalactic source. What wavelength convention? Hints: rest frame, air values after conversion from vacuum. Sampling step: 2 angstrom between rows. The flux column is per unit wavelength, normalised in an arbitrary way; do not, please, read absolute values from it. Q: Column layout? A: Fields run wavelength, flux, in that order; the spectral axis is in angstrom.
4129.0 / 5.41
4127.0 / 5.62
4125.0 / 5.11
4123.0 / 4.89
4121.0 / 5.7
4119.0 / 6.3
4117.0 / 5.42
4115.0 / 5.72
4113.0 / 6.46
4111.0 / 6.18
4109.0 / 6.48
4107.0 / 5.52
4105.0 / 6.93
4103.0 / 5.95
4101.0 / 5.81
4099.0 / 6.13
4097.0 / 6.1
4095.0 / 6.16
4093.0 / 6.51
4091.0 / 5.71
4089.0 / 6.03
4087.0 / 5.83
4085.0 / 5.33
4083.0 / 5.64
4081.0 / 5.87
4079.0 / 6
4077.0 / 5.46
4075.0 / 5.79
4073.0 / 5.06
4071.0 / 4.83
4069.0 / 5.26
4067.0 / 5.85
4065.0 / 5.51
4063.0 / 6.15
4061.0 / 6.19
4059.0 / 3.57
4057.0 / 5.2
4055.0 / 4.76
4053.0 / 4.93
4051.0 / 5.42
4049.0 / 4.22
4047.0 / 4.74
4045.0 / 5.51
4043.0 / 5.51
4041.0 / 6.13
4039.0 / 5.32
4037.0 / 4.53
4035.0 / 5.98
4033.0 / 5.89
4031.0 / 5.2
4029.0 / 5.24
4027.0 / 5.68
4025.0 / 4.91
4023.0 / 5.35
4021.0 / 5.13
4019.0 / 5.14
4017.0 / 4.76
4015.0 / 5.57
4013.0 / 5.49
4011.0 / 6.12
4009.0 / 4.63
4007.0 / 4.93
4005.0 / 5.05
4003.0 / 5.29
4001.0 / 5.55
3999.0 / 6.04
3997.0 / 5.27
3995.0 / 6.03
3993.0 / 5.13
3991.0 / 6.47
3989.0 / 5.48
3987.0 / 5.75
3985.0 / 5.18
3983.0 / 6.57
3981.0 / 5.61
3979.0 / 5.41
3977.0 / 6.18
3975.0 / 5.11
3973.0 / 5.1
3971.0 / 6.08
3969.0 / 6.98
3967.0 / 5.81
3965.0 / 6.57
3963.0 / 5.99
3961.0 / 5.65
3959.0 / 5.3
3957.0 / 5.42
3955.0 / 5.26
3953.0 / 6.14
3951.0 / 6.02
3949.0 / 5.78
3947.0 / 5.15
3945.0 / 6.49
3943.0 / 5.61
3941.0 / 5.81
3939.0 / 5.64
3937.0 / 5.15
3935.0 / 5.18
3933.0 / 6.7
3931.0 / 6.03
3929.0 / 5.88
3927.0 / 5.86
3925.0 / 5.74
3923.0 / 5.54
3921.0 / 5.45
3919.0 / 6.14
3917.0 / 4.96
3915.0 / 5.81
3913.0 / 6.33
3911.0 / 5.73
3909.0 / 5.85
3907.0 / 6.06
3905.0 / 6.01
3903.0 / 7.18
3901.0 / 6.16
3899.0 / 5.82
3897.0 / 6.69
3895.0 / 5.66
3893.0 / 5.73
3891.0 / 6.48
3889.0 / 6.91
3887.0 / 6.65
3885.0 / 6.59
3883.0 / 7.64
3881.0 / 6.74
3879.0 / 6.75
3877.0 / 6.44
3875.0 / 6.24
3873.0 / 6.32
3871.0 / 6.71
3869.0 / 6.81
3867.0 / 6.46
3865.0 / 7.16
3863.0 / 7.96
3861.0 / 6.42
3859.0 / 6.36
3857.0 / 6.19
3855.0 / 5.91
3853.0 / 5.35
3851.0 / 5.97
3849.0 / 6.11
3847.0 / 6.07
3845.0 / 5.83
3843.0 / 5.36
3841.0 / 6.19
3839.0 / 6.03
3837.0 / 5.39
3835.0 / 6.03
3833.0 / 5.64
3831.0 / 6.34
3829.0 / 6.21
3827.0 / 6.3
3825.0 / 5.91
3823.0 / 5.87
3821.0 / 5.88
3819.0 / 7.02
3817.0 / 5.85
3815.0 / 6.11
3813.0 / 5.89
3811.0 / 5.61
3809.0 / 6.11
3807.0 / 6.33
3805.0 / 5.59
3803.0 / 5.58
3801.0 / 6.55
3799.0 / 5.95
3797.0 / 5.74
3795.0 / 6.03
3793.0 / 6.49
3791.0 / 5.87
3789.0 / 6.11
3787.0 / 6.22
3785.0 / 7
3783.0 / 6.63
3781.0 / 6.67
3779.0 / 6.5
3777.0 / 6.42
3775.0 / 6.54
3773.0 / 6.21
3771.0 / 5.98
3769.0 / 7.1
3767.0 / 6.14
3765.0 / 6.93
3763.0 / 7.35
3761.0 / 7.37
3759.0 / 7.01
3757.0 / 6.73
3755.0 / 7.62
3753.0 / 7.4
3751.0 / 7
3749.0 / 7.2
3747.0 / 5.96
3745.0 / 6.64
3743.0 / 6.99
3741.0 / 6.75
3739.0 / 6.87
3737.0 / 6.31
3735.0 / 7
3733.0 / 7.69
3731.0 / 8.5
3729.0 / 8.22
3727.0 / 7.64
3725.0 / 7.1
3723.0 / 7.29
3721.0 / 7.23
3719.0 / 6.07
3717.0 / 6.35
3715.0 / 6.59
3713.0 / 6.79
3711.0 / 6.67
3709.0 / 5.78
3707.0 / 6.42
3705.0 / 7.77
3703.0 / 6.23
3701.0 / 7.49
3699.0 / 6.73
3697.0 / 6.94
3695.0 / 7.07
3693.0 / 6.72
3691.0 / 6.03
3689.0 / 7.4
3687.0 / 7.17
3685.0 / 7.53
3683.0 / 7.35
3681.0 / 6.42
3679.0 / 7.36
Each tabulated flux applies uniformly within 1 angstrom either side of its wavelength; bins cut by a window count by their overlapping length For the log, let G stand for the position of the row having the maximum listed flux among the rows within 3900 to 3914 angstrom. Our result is 3903.0 angstrom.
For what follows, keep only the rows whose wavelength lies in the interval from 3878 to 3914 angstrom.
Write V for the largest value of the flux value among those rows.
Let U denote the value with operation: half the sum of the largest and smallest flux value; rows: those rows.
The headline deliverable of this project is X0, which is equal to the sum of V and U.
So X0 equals 14.3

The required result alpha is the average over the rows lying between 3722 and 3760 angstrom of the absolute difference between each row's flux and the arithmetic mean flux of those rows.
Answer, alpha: 0.46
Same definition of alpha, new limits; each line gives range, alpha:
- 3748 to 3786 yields 0.39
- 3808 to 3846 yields 0.27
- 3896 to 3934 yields 0.35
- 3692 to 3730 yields 0.49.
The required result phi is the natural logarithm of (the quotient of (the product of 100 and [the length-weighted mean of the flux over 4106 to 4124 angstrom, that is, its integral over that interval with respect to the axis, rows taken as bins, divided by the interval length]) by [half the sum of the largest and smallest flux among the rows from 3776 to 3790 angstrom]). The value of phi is 4.49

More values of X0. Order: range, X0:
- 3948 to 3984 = 13.0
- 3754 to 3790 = 14.4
